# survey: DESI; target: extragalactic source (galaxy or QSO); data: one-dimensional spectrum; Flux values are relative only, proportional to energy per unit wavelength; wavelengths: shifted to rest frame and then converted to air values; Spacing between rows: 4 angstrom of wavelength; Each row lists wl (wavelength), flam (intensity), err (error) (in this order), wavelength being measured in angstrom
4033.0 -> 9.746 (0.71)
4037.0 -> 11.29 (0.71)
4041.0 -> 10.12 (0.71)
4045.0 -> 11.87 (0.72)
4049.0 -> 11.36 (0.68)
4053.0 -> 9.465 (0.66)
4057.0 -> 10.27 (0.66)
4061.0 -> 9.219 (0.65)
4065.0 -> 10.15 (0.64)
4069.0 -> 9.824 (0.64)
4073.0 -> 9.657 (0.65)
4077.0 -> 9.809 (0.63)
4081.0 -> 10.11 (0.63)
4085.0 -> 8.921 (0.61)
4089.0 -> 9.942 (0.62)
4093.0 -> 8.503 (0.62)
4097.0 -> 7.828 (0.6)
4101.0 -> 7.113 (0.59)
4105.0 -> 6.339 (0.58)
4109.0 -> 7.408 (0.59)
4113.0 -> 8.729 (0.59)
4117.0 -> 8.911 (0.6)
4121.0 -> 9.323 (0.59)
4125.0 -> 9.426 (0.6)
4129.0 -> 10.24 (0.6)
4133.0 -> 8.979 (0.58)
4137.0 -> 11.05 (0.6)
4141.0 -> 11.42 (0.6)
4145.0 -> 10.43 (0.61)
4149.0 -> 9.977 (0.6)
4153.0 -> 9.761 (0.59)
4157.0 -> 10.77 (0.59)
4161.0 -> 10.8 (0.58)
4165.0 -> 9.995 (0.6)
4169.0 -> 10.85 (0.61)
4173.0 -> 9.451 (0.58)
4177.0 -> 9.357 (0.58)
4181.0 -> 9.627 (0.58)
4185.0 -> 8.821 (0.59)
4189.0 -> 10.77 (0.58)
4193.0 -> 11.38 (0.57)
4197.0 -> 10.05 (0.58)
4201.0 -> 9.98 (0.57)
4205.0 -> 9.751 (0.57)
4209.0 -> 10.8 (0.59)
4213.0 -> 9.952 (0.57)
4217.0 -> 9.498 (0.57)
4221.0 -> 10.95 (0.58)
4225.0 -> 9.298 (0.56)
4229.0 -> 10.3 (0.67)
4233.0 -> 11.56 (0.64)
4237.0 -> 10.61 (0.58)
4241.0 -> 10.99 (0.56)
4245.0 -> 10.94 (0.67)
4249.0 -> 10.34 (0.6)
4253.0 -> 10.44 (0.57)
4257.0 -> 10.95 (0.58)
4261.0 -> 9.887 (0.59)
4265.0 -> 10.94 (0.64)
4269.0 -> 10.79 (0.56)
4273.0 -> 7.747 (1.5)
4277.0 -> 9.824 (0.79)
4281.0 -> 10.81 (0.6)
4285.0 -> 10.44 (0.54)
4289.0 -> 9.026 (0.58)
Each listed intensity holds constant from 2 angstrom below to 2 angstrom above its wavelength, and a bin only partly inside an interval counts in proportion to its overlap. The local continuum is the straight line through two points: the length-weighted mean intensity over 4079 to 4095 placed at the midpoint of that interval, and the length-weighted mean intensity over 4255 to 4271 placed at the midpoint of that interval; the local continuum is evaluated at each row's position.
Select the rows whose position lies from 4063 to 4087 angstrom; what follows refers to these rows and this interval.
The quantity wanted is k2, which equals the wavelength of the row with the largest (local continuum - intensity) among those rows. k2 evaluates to 4085.0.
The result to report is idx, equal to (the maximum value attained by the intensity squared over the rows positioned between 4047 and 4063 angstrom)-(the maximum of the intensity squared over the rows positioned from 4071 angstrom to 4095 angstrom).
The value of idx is 27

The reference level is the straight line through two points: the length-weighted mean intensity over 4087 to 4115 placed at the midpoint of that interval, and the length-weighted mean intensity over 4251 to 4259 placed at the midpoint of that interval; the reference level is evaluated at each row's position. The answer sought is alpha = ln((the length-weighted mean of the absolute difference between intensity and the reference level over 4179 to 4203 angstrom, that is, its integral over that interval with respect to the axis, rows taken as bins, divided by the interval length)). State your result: -0.3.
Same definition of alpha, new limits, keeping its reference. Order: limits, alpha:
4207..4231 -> -0.6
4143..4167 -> 0.3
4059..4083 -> 0.9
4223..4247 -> -0.6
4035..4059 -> 1.3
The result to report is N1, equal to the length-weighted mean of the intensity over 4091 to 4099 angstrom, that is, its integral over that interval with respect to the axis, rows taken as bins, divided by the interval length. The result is 8.2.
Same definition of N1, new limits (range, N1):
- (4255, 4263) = 10.4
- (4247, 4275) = 10.2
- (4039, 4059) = 10.6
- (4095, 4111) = 7.2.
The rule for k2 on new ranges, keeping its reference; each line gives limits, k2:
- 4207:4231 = 4225.0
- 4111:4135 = 4113.0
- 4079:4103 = 4101.0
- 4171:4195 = 4185.0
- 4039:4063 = 4061.0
